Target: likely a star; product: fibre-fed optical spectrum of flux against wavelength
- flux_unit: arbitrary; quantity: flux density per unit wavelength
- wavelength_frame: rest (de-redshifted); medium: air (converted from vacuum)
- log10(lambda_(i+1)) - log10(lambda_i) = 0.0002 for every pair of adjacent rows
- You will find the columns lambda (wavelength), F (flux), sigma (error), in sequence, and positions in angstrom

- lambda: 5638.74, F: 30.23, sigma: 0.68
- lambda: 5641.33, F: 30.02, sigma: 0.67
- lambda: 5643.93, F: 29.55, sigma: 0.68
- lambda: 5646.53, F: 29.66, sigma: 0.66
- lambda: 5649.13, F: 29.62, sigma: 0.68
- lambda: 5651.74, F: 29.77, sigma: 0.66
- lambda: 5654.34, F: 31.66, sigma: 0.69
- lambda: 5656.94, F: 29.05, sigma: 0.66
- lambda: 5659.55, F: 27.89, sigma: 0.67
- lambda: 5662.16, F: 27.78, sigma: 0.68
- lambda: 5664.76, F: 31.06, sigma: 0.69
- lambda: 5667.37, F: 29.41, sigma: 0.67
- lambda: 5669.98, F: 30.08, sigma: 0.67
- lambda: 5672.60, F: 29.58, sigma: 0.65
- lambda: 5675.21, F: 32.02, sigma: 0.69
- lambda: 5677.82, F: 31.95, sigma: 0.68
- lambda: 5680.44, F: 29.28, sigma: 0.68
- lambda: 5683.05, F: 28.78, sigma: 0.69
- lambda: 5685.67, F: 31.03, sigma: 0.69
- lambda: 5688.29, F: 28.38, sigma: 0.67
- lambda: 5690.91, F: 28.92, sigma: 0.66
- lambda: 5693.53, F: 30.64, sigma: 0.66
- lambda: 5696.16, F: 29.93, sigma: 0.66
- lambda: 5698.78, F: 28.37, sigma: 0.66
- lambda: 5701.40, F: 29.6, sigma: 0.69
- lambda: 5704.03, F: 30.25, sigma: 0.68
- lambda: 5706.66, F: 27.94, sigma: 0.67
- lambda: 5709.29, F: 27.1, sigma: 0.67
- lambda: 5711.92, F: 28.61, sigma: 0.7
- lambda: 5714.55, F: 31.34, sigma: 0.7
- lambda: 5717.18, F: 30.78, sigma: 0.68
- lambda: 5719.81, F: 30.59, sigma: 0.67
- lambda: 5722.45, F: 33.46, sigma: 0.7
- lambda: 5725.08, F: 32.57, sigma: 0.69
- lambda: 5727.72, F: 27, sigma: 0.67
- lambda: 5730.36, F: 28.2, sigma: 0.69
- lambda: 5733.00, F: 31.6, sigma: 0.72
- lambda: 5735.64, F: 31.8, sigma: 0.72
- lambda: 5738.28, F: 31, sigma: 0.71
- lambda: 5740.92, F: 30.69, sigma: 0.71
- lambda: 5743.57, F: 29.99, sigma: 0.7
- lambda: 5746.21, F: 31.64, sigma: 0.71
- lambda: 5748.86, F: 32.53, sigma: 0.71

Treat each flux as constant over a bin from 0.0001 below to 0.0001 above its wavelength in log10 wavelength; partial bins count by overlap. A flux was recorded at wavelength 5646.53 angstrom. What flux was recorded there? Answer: 29.66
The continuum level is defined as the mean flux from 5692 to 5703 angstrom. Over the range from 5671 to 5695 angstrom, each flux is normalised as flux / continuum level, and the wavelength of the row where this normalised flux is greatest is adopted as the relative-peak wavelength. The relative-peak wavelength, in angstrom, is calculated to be 5675.21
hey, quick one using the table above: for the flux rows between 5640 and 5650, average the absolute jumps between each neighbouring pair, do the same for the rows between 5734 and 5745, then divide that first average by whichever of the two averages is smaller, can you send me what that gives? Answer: 1.00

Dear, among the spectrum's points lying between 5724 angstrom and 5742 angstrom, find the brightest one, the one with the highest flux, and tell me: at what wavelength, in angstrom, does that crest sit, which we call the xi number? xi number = 5725.08 angstrom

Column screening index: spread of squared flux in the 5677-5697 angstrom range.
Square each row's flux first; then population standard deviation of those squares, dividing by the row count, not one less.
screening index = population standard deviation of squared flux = 70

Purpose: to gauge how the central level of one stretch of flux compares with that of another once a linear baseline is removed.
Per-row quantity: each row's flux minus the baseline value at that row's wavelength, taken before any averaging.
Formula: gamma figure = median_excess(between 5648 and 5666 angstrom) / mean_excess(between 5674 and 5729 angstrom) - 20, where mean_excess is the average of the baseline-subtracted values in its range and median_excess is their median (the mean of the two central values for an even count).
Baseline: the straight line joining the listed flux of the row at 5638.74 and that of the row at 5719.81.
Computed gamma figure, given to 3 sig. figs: -18.9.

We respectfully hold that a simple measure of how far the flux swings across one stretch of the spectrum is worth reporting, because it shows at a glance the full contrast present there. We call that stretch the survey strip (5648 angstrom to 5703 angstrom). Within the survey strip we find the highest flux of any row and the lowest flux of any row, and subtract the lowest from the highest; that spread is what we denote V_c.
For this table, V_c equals 4.2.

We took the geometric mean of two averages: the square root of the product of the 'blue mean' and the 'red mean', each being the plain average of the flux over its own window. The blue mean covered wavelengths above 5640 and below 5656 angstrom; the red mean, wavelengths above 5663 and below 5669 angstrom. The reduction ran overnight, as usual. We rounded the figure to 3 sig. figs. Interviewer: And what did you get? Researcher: 30.1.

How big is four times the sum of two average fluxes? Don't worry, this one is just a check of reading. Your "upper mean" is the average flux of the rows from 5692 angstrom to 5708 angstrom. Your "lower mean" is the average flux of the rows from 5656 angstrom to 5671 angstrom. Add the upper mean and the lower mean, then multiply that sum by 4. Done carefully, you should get 235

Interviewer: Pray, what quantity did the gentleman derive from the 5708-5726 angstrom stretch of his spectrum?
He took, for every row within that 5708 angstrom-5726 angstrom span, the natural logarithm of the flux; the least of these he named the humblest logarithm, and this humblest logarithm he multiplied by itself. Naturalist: 10.9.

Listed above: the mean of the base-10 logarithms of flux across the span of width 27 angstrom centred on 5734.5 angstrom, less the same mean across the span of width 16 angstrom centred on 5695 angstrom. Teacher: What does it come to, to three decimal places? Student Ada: 0.021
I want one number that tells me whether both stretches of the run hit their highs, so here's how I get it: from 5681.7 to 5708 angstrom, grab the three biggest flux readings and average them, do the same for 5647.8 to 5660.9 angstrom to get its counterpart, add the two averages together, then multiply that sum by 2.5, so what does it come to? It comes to 152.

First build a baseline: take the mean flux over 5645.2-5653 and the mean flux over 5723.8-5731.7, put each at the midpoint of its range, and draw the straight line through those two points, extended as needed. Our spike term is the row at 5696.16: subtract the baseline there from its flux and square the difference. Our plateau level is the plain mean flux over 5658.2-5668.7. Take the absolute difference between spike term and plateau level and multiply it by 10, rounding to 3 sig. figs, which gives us 288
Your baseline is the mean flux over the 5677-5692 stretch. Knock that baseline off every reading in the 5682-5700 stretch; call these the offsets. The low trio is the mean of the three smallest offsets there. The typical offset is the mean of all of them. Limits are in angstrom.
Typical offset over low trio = 0.2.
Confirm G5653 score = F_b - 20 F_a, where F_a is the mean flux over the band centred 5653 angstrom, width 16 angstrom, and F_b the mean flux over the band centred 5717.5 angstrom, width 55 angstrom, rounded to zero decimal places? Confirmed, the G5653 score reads -562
